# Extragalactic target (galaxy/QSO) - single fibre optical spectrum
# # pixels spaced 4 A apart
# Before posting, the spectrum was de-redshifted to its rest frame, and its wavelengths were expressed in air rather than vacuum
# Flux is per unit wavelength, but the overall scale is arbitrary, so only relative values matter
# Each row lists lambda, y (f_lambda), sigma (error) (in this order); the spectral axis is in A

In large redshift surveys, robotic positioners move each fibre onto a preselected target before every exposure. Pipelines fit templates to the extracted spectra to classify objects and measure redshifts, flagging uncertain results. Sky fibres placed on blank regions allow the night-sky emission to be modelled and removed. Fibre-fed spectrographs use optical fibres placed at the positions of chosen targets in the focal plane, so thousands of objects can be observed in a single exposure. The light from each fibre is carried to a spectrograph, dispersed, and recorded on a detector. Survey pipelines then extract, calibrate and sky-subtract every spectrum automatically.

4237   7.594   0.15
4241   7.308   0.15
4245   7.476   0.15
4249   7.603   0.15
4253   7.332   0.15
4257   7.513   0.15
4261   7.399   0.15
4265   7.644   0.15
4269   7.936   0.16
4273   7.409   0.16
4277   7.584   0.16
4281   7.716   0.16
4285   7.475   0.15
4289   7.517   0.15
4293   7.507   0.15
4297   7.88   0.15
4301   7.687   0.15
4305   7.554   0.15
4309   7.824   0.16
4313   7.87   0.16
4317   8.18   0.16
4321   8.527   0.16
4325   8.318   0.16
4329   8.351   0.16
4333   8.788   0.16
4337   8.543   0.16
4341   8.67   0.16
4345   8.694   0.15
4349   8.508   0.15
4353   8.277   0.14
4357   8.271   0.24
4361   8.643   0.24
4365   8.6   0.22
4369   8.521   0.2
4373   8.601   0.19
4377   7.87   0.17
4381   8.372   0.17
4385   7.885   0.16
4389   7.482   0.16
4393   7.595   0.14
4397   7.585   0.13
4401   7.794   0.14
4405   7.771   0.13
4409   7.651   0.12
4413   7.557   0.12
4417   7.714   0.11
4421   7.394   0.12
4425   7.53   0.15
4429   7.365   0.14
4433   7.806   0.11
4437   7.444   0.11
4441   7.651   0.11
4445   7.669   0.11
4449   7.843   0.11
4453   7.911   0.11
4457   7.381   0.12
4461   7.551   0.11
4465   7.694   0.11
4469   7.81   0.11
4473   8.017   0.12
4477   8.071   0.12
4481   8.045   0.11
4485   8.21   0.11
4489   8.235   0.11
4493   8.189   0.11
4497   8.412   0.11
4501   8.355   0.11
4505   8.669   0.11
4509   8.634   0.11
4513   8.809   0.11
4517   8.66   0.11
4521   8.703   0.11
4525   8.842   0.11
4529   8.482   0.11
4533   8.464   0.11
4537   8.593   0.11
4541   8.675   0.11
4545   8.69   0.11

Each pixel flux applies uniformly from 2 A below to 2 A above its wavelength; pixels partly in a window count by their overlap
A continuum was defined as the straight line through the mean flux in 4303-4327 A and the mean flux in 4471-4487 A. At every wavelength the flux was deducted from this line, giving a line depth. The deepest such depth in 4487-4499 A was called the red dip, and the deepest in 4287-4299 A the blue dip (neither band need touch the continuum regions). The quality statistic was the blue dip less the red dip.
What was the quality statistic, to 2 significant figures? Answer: 0.63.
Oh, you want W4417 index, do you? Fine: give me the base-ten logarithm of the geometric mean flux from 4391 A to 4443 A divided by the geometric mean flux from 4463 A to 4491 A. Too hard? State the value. -0.023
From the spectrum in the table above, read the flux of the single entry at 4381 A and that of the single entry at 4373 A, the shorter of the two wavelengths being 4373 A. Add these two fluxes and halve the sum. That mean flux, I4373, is 8.5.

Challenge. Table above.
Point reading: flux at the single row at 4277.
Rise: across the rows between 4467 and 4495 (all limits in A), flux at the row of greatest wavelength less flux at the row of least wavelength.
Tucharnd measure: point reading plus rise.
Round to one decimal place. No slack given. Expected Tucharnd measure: 8.0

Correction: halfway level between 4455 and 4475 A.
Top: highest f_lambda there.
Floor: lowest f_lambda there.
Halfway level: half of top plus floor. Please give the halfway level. 7.7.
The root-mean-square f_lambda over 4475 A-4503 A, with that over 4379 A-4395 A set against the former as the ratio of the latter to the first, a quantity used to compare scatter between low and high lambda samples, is 0.95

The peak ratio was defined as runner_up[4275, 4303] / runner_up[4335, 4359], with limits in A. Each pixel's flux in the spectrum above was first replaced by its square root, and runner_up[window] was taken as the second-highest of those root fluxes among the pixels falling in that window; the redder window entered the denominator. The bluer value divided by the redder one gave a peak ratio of 0.94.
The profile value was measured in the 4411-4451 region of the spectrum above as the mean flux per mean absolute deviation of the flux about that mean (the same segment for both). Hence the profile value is 55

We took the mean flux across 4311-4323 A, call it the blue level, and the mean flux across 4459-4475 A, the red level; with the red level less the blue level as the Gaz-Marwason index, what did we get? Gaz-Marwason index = -0.4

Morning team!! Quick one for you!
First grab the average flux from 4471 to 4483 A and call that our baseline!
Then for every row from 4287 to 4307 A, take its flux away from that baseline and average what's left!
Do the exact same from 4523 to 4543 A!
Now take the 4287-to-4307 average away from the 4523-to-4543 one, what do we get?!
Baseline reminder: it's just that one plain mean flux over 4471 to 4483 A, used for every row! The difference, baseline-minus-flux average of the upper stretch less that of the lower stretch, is -1.0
